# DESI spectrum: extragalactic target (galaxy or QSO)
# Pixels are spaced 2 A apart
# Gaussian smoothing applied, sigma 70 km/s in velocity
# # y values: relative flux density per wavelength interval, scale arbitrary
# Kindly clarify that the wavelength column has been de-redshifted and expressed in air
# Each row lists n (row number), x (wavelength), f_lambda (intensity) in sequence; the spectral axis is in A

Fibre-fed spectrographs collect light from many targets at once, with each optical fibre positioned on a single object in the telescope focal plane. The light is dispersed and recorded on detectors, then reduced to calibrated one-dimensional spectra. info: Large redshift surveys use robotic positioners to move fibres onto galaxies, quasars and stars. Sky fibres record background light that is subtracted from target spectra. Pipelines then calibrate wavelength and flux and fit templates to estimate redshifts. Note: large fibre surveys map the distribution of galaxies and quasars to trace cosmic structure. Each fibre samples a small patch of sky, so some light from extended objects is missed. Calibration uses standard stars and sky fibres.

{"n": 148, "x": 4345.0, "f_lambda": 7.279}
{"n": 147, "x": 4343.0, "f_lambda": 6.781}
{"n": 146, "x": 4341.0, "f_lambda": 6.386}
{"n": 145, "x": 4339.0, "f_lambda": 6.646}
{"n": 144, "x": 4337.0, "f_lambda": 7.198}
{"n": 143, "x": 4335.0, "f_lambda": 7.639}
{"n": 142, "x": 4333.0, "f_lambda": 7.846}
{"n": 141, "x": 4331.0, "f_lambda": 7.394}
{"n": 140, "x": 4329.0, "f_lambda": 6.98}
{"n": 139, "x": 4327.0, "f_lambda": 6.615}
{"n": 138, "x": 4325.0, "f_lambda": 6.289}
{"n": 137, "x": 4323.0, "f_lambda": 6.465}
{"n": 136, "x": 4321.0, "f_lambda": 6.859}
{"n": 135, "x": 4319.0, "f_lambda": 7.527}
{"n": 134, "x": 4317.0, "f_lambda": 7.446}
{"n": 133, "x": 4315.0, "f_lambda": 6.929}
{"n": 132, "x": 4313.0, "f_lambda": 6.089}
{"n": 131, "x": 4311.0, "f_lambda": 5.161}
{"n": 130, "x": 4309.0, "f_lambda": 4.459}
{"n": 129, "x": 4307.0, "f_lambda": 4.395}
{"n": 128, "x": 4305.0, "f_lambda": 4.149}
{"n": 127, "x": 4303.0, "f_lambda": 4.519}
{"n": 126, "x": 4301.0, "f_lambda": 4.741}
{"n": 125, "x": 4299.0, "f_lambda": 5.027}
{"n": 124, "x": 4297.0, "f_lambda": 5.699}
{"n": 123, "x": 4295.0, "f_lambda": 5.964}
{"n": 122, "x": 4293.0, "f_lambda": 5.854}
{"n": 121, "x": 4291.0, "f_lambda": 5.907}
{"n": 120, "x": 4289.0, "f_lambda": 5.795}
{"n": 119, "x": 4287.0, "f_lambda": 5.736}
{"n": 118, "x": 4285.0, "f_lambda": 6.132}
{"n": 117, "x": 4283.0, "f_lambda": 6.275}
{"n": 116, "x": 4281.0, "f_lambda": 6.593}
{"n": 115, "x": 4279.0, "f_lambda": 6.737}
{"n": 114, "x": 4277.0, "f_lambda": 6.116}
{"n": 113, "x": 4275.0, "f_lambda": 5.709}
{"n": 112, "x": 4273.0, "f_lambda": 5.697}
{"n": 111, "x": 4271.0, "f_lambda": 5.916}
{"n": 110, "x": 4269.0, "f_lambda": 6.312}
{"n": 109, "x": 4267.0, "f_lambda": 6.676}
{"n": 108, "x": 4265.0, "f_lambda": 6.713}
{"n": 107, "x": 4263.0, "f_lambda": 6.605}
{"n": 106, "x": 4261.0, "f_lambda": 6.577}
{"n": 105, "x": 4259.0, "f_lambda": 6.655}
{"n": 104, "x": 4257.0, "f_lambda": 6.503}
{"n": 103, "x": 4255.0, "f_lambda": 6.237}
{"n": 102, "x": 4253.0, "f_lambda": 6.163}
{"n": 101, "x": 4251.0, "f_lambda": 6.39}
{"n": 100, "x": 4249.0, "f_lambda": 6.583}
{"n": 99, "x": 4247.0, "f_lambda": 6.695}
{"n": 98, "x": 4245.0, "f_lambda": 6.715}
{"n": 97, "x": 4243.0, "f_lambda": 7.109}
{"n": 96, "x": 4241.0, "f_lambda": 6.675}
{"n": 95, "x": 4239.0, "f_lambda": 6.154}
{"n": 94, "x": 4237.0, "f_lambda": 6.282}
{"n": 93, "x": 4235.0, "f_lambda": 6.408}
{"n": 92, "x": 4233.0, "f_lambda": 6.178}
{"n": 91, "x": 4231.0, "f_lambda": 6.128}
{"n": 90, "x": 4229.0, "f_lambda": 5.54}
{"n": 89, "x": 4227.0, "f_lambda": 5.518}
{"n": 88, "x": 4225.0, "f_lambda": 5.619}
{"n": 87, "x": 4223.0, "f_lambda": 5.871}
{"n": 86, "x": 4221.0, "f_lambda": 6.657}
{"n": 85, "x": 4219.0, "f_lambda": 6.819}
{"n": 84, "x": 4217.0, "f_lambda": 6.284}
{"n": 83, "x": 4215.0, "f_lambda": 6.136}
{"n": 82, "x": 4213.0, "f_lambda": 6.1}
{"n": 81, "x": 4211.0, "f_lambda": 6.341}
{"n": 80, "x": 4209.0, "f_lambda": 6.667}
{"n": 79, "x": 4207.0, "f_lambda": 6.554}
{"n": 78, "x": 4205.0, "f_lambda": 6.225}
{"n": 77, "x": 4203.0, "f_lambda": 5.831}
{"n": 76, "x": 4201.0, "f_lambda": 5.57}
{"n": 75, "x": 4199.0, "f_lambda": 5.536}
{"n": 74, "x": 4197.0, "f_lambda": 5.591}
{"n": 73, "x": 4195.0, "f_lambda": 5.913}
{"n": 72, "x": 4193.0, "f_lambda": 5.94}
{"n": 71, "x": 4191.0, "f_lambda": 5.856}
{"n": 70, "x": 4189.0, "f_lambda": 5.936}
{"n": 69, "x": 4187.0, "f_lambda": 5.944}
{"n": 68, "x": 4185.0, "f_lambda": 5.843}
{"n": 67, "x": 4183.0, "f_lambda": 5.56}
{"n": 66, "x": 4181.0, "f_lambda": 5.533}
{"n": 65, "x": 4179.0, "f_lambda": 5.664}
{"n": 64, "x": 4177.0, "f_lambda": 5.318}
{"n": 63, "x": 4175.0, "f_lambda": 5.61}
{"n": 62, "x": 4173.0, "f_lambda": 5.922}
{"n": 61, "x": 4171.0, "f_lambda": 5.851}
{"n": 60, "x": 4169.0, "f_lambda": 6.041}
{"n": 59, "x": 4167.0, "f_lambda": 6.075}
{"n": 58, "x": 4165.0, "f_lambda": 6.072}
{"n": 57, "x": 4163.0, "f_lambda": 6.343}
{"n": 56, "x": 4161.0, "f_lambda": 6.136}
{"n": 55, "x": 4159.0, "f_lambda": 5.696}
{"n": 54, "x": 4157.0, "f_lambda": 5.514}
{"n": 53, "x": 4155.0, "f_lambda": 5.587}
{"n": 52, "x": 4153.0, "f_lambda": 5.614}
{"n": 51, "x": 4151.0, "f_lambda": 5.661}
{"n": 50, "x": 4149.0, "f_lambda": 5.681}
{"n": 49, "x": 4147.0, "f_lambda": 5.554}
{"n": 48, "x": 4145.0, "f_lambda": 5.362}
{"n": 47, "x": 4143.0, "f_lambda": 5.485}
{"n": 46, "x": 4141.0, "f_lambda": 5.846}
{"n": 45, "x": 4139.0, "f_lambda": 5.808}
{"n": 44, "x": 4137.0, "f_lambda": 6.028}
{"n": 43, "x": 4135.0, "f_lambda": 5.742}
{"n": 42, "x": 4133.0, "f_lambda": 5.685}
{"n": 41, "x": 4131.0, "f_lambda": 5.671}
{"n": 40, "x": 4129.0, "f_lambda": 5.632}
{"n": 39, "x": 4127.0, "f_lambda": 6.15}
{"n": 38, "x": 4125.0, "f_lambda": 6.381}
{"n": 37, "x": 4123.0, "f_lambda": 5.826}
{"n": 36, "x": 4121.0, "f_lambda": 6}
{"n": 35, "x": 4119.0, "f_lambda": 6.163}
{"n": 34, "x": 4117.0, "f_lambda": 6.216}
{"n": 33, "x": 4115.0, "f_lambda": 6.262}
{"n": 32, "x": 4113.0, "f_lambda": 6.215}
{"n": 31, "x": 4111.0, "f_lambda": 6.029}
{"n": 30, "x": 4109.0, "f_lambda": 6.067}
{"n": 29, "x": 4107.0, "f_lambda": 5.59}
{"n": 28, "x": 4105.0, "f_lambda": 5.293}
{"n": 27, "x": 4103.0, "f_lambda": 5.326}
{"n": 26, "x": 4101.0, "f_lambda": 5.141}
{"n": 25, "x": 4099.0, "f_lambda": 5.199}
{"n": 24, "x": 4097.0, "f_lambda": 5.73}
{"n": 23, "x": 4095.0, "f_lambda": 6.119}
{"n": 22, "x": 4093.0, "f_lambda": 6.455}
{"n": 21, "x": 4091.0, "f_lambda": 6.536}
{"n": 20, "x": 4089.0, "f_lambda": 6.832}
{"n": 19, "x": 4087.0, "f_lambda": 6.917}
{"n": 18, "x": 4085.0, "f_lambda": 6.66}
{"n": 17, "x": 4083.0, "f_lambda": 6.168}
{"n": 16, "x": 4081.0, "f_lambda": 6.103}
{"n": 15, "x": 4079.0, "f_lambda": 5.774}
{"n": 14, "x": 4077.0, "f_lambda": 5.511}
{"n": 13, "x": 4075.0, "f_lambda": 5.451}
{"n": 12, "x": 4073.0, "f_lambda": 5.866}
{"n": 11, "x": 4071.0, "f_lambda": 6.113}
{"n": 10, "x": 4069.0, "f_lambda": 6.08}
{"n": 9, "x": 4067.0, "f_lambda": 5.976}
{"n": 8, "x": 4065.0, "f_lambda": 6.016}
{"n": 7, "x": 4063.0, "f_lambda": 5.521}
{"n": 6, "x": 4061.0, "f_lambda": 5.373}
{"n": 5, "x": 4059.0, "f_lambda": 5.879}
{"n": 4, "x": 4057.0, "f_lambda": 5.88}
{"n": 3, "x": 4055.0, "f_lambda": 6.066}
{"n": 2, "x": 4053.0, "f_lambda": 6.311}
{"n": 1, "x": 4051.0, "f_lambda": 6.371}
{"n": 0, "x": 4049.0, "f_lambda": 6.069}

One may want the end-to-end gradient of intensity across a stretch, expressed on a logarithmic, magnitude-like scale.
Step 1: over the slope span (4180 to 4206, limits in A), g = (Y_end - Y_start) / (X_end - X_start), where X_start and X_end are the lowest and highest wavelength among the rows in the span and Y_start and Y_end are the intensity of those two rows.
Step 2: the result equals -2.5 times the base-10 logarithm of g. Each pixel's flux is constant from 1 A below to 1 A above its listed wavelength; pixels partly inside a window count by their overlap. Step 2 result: 3.9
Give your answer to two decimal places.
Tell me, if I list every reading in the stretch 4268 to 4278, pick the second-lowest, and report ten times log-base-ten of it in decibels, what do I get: 7.57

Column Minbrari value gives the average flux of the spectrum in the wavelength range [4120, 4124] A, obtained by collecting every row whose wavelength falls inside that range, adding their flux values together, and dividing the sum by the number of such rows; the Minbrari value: 5.91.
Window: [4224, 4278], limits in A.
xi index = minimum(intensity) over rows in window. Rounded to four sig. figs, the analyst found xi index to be 5.518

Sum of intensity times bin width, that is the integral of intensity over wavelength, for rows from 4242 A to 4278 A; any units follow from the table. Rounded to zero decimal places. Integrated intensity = 231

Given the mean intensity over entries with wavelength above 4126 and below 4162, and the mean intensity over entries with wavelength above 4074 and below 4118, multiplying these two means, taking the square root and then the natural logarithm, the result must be 1.766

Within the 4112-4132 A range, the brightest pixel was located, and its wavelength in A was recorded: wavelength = 4125.0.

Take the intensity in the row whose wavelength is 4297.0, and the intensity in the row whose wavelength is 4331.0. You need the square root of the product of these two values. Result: 6.5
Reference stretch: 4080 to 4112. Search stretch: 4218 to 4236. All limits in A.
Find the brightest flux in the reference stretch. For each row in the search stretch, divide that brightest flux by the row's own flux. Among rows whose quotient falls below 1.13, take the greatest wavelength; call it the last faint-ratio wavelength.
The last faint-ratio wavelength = 4235.0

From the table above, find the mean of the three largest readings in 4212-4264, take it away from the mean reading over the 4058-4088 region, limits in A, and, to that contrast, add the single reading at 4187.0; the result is 5.0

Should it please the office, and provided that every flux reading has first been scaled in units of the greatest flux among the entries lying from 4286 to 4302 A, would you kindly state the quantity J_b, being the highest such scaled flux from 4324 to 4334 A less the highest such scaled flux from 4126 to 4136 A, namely 0.28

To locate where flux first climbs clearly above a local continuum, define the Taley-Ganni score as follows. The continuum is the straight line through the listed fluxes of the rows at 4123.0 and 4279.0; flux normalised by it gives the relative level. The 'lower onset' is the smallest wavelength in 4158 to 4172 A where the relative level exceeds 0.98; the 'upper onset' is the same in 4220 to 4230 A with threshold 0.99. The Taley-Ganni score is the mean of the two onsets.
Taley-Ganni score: 4191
